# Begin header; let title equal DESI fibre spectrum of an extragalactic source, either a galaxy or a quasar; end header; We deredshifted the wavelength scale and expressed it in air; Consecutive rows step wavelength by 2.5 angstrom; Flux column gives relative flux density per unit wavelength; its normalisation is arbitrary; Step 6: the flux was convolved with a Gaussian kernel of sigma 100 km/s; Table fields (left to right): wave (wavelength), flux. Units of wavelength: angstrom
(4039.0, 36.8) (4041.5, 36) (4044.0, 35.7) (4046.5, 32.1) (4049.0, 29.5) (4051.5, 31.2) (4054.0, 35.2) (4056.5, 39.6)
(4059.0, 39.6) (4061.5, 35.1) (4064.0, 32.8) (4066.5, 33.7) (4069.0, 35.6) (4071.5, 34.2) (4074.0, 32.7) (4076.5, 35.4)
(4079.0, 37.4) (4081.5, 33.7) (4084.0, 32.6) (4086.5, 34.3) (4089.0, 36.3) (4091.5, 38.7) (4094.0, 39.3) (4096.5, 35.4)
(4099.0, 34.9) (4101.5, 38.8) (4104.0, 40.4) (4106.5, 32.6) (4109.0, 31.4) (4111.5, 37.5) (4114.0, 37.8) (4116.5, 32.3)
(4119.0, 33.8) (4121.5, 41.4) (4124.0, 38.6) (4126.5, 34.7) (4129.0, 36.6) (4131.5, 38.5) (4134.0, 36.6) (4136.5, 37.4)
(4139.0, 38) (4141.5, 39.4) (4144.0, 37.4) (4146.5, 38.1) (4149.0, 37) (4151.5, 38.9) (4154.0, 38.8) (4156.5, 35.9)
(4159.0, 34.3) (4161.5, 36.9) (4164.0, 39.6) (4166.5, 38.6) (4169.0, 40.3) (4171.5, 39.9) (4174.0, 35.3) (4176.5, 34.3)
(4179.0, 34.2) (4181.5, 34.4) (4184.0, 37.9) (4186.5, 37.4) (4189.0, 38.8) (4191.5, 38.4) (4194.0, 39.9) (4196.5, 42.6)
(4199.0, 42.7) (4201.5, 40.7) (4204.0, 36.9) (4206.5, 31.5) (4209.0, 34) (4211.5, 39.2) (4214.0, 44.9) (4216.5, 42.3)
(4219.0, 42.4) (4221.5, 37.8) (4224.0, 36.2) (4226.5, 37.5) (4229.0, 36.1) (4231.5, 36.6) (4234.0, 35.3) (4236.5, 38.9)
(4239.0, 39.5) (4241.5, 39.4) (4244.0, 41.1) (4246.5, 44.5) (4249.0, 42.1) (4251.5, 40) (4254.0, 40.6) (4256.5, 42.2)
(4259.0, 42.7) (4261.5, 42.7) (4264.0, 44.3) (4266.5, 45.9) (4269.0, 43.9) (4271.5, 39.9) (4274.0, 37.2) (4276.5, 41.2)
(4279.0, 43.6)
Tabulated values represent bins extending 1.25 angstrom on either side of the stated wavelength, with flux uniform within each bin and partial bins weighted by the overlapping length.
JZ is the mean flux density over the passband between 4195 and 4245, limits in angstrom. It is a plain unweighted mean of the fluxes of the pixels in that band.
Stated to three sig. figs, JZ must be 38.8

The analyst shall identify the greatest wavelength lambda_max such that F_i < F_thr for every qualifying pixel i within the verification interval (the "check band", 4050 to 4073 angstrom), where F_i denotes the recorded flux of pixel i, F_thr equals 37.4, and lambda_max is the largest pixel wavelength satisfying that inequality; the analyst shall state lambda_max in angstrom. 4071.5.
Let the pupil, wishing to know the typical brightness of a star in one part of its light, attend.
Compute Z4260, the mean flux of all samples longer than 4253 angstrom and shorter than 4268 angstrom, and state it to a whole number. 43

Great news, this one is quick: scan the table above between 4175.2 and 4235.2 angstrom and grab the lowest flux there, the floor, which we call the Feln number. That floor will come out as 31.5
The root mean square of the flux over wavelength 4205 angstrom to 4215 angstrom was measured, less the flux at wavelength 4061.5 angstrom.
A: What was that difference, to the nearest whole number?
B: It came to 3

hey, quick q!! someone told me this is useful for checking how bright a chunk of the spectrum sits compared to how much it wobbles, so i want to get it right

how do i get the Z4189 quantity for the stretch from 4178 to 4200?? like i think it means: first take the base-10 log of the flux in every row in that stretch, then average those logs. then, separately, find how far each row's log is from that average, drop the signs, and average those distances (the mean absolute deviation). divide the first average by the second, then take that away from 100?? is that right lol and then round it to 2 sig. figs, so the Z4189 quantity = 37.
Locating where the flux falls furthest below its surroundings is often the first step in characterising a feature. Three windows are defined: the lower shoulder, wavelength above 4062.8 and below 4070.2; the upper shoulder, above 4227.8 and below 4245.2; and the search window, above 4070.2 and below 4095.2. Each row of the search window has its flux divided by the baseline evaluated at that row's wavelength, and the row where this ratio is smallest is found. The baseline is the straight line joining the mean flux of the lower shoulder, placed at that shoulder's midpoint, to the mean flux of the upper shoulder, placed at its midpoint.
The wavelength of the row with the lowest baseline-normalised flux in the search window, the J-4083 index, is 4084.0 angstrom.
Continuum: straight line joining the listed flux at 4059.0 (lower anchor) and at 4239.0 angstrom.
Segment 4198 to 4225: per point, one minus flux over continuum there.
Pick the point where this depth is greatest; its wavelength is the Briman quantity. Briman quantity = 4206.5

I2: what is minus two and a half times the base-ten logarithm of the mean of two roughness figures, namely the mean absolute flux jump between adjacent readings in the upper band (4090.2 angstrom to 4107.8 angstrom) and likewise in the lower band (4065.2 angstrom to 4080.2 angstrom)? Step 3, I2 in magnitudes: -0.98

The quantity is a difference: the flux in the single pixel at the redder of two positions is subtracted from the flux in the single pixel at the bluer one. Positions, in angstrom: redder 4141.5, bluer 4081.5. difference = -5.7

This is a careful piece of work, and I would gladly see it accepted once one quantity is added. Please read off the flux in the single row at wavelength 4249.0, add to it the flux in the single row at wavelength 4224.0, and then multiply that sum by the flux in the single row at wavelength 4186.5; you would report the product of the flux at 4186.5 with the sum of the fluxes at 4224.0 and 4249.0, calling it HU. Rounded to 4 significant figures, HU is 2928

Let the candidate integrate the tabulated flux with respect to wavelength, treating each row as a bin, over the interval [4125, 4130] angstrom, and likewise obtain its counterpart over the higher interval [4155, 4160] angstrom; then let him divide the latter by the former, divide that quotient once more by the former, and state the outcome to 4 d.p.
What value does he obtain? 0.0055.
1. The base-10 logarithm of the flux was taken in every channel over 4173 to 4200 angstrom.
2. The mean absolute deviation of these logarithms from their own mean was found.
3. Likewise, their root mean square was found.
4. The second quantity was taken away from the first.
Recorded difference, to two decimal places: -1.55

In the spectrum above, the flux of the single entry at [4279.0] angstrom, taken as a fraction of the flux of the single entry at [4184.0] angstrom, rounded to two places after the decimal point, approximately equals 1.15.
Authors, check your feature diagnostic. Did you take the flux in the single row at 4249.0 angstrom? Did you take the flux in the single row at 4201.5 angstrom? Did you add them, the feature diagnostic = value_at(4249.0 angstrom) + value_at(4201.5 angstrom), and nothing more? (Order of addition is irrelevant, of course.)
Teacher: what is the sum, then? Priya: 83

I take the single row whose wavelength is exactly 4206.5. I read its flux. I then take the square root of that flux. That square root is 5.6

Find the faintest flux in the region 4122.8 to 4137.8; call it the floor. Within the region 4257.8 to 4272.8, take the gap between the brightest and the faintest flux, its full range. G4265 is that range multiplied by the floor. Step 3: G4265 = 208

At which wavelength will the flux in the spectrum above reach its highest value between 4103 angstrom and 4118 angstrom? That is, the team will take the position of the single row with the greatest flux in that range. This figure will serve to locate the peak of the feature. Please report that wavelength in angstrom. 4104.0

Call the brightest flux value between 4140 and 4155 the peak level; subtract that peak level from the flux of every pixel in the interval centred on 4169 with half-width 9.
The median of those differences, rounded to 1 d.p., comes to -0.8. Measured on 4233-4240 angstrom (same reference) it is -0.5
